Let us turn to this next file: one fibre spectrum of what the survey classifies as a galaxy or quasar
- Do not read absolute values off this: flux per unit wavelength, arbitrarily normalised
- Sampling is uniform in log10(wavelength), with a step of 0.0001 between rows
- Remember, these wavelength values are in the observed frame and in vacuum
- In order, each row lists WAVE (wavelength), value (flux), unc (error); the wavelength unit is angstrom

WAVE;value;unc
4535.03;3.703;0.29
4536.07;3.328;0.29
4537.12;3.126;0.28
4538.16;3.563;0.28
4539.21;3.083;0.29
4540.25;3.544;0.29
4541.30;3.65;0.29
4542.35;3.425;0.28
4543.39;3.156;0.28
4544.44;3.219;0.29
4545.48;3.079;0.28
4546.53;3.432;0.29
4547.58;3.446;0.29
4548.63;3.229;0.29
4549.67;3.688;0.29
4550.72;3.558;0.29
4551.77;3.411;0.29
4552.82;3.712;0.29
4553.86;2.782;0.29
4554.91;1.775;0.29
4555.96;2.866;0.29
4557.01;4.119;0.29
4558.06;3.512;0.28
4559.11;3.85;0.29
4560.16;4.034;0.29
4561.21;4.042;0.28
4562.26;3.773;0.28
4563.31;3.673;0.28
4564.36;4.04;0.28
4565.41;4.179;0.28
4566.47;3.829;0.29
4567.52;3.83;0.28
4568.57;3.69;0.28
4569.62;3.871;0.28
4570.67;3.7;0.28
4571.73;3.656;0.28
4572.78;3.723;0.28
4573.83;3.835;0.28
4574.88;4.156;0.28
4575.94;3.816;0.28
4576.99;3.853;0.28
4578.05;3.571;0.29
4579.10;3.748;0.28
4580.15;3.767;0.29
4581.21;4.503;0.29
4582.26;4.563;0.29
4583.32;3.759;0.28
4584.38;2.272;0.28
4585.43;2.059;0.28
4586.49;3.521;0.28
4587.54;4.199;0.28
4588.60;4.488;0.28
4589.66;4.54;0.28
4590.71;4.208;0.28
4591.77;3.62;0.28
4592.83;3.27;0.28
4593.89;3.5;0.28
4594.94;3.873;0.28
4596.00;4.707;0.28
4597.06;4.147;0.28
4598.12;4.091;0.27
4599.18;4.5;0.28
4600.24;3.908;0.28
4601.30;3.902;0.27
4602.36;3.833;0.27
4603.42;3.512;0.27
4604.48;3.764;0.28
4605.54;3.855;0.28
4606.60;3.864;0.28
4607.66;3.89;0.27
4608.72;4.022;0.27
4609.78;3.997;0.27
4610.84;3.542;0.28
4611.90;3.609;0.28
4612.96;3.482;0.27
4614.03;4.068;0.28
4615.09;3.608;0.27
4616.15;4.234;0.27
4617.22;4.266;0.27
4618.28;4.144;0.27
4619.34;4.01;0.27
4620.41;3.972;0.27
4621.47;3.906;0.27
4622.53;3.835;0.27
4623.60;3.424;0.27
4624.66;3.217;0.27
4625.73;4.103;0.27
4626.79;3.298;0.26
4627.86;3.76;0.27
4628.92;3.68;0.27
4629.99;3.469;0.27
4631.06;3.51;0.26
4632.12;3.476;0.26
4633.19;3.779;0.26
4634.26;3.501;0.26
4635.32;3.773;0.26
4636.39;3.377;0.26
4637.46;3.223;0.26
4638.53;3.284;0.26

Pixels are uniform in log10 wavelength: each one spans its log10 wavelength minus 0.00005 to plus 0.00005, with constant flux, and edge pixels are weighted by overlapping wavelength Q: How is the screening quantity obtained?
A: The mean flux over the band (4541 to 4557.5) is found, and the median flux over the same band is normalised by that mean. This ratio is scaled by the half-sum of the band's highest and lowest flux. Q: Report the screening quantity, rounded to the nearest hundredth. 3.07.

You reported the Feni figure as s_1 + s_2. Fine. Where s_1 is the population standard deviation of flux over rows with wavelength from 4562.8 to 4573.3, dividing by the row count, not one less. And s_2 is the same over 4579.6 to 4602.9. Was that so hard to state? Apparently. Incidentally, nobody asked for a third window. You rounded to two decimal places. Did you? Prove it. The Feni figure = 0.83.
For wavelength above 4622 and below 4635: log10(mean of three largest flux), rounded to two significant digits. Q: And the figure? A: 0.59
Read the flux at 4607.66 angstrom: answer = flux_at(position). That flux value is 3.89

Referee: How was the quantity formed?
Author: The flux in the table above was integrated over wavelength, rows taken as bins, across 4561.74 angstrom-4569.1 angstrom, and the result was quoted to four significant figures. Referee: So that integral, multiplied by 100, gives 2840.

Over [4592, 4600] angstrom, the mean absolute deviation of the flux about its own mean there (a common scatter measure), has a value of 0.40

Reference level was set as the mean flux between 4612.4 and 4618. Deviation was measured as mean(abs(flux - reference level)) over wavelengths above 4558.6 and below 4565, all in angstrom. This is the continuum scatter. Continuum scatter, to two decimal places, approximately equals 0.14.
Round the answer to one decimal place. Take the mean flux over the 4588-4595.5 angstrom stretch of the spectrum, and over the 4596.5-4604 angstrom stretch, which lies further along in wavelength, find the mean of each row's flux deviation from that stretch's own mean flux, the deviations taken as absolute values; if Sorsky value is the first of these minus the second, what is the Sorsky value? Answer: 3.7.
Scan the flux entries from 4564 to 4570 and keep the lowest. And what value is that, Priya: 3.69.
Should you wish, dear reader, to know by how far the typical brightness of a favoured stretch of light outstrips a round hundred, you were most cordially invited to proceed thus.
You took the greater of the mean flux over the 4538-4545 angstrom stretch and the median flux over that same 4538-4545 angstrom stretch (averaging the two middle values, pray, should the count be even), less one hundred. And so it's -96.6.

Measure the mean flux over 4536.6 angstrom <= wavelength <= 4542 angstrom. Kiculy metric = 3.39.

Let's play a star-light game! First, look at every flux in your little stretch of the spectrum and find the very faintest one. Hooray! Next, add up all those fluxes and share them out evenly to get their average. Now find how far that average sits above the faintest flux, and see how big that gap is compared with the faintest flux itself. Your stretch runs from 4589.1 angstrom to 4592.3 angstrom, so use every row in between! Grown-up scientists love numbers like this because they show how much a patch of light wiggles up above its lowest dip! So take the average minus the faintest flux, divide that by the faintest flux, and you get 0.14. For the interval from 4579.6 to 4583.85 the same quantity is 0.10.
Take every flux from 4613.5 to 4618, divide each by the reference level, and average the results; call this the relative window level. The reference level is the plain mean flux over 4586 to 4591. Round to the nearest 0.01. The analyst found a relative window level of 0.96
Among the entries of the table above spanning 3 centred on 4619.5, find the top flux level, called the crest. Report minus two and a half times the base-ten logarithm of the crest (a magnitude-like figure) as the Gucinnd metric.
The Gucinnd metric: -1.54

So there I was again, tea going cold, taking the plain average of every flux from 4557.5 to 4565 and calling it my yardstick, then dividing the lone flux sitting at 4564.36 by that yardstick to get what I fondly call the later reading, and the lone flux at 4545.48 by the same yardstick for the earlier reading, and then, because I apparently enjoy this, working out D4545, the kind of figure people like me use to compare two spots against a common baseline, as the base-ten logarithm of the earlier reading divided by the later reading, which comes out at -0.12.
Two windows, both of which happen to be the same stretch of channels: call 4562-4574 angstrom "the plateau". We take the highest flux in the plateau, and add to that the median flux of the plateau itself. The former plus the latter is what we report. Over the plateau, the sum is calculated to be 8.0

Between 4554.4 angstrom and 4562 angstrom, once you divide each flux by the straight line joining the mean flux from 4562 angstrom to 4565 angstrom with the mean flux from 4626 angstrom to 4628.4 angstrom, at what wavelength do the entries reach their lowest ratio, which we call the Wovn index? 4554.91 angstrom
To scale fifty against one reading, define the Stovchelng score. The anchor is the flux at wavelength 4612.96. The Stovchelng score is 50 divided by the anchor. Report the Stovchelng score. 14.4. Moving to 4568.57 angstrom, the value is 13.6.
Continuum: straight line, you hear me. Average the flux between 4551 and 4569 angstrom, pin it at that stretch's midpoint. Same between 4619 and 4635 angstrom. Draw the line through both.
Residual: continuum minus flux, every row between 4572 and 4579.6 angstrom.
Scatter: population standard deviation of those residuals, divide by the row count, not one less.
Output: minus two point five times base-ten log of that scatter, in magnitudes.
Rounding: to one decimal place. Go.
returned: 2.0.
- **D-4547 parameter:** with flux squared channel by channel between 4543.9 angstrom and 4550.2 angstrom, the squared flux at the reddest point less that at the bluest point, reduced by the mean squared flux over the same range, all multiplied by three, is -24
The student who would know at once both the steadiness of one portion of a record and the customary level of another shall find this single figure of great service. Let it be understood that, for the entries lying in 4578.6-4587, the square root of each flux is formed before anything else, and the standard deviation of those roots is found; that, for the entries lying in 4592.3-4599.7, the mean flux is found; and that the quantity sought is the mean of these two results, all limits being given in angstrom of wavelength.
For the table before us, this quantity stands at 2.13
